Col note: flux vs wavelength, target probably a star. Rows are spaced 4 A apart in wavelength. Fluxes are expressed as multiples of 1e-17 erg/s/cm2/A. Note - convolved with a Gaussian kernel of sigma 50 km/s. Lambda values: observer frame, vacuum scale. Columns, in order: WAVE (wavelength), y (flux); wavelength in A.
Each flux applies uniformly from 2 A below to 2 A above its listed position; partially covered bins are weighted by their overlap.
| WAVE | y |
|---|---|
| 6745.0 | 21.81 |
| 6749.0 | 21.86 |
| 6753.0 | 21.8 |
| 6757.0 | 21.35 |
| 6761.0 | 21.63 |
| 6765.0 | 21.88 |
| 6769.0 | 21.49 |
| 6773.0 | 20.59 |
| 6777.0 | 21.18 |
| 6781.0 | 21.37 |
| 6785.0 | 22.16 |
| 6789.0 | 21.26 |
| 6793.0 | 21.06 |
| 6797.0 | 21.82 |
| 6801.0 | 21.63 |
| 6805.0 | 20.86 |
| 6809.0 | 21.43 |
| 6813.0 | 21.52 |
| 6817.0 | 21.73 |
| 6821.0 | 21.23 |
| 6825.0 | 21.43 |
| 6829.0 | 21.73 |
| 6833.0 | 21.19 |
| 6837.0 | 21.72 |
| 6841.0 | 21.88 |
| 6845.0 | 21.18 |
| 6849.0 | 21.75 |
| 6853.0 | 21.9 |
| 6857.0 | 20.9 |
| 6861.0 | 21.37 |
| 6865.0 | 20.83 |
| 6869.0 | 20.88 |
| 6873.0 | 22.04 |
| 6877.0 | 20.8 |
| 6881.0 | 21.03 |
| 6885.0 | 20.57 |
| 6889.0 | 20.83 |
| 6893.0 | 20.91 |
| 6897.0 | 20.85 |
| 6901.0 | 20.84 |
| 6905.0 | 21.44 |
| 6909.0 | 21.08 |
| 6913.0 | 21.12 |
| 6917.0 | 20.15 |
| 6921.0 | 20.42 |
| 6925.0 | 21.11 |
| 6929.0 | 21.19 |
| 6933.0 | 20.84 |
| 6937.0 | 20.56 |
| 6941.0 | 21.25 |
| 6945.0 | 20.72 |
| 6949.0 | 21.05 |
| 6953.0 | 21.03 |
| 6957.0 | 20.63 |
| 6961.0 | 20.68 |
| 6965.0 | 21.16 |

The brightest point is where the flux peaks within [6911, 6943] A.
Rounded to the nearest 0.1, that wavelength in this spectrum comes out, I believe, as 6941.0 A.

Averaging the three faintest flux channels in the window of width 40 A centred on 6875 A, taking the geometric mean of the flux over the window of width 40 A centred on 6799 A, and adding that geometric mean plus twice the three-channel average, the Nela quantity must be 62.9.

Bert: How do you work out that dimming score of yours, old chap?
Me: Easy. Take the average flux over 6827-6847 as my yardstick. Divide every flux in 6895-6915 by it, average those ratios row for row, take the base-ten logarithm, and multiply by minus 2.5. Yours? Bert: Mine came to 0.024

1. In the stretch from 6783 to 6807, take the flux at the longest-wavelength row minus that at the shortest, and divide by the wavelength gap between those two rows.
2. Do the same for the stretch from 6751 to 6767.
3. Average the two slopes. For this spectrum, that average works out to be -0.029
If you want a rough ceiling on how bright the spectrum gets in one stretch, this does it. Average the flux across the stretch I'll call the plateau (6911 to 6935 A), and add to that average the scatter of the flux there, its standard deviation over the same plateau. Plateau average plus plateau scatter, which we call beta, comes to 21.2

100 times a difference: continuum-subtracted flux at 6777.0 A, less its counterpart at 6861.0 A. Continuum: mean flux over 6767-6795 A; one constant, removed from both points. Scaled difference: -19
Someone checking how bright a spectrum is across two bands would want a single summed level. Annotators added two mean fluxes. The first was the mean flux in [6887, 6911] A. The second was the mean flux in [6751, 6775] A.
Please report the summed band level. 42.45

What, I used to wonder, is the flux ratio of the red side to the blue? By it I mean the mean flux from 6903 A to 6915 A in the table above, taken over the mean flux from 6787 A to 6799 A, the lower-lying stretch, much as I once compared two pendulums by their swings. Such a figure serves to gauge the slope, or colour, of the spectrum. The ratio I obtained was 0.99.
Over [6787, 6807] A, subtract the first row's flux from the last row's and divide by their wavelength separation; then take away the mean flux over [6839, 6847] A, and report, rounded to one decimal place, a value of -21.6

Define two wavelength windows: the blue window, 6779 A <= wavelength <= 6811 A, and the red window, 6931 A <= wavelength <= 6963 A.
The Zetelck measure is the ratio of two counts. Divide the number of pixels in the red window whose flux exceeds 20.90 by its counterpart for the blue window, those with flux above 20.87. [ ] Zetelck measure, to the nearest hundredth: 0.43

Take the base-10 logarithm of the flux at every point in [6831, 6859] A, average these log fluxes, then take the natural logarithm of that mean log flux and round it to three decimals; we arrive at 0.287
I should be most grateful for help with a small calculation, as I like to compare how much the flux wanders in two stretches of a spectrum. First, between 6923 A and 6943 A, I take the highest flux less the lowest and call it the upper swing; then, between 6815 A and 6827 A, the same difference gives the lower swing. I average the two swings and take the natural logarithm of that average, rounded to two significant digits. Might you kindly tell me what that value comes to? -0.52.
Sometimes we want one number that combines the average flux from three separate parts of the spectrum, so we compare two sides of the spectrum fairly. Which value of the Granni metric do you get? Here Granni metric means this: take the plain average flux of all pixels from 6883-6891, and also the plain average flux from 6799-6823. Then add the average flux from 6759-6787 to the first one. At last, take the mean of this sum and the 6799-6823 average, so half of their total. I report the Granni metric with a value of 31.8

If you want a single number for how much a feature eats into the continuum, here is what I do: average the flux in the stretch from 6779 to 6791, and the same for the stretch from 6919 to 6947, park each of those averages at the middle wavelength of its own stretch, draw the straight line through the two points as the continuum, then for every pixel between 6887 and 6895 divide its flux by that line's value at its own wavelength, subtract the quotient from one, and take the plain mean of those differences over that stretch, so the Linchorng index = 0.010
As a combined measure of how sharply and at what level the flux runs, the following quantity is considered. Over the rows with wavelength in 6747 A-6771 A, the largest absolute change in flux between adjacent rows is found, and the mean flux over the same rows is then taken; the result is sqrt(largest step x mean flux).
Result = 3.12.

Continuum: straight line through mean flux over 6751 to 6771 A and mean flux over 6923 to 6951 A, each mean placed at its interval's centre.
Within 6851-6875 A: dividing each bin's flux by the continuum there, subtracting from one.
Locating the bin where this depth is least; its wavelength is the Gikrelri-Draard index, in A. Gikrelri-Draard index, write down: 6873.0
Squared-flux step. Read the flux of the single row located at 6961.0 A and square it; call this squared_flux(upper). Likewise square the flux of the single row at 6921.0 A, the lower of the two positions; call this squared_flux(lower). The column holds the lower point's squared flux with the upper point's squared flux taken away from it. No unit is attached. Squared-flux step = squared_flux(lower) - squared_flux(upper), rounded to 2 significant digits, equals -11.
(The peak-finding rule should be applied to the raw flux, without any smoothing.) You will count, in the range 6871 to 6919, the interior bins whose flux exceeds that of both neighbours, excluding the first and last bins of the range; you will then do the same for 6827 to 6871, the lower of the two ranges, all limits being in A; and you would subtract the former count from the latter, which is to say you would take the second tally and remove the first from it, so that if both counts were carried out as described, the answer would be -1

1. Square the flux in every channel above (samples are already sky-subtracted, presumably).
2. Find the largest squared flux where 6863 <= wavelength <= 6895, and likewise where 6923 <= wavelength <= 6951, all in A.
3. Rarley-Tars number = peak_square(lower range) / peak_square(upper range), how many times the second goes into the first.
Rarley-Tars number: 1.08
